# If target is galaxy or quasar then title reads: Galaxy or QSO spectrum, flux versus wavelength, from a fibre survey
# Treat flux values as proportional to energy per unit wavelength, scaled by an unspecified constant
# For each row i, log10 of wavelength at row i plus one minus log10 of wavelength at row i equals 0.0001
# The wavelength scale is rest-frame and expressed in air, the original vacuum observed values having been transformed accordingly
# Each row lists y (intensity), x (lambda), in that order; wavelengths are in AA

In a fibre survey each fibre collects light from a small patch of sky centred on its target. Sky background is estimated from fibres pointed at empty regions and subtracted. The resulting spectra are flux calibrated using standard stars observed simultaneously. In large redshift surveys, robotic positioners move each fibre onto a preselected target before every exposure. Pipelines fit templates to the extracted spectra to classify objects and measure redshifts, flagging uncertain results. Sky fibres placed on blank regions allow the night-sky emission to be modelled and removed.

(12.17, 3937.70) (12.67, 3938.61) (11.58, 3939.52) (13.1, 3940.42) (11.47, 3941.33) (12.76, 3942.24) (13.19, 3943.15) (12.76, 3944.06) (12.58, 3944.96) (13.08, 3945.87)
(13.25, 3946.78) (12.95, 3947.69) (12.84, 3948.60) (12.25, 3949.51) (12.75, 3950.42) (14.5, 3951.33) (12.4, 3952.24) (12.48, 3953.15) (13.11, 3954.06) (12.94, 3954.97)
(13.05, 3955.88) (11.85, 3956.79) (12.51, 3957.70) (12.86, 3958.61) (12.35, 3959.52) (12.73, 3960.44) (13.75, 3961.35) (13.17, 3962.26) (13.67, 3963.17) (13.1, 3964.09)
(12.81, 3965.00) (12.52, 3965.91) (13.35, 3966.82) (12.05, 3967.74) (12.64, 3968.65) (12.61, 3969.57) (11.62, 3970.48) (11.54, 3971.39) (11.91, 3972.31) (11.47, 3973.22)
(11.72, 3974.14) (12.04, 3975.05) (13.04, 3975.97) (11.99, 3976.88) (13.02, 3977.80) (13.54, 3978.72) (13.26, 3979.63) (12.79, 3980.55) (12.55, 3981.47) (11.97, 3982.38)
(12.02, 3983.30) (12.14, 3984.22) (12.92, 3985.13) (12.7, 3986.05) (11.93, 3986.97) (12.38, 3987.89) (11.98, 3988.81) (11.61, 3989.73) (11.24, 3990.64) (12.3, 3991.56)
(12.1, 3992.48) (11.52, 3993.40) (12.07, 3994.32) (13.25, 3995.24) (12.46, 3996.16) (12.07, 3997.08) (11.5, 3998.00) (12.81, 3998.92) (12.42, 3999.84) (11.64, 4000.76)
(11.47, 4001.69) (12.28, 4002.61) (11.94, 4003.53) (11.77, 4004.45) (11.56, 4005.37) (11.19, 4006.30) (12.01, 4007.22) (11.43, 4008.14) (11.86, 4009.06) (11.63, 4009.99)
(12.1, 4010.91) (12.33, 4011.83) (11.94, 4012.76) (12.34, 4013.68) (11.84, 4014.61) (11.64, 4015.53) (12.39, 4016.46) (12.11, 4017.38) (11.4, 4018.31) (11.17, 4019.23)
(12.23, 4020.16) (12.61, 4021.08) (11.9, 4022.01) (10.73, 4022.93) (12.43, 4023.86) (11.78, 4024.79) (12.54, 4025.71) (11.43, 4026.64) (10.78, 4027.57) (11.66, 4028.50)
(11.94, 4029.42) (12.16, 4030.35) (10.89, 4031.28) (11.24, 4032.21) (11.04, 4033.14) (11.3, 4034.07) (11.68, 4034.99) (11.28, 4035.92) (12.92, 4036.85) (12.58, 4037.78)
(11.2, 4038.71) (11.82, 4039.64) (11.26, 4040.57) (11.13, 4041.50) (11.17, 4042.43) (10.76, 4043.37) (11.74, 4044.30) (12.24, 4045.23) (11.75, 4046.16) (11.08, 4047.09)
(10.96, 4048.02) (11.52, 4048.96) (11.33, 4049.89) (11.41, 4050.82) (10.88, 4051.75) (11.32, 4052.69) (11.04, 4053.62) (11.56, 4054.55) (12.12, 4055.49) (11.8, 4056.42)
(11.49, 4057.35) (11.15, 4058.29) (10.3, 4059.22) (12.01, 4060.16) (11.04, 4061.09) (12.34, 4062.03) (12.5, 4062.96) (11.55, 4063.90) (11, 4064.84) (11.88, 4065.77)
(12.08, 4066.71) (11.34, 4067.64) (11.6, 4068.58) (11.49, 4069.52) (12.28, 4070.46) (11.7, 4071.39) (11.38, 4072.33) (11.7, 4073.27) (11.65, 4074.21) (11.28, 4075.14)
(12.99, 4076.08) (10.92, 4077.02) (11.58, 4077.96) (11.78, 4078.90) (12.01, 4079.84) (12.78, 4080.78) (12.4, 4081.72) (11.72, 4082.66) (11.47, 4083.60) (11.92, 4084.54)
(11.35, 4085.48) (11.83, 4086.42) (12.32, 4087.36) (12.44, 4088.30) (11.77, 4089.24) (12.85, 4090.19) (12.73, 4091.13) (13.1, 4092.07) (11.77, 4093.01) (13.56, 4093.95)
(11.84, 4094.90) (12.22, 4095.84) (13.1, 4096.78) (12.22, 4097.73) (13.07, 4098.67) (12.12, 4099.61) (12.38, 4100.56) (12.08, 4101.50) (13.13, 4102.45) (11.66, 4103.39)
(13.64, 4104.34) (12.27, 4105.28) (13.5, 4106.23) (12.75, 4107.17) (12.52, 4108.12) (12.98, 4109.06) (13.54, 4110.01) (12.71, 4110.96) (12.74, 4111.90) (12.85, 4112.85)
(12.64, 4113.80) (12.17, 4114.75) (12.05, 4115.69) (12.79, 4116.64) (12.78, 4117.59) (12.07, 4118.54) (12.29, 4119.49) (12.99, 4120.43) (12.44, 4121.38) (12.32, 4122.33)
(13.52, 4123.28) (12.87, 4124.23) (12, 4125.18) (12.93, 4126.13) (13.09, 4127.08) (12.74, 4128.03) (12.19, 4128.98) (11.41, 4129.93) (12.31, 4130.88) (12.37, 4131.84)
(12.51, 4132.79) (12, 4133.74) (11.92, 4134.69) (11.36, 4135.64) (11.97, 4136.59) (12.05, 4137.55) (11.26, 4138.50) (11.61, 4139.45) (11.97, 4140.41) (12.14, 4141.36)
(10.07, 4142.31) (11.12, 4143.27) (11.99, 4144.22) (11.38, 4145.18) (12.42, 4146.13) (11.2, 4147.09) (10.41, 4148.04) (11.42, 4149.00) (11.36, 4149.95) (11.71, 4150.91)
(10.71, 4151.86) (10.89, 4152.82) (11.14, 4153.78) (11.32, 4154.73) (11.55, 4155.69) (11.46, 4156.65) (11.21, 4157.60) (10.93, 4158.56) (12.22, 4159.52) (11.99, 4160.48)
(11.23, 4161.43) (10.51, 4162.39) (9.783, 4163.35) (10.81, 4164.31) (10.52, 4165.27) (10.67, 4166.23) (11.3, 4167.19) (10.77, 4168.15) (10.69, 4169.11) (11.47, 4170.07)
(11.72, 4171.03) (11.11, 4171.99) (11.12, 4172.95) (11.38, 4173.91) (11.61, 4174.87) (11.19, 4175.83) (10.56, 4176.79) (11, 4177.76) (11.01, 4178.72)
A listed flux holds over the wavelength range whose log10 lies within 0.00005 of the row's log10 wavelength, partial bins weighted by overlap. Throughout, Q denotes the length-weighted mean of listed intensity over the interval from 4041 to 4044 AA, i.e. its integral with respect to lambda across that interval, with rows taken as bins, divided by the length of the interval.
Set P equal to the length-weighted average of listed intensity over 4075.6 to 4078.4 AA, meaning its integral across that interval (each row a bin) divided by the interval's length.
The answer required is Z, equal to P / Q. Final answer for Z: 1.07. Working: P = 11.8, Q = 11.0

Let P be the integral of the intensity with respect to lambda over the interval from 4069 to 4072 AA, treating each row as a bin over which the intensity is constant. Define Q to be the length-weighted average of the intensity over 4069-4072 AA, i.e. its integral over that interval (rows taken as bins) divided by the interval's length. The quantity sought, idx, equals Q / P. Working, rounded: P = 35.4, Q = 11.8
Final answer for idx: 0.333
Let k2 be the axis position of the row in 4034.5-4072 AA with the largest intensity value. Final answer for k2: 4036.85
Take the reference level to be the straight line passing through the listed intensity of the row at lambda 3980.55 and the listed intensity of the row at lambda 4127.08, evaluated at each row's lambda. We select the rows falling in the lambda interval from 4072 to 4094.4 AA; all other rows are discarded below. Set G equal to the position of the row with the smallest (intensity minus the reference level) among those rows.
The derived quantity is 4077.02 AA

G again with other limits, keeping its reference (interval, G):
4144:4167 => 4163.35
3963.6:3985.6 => 3973.22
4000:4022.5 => 4019.23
